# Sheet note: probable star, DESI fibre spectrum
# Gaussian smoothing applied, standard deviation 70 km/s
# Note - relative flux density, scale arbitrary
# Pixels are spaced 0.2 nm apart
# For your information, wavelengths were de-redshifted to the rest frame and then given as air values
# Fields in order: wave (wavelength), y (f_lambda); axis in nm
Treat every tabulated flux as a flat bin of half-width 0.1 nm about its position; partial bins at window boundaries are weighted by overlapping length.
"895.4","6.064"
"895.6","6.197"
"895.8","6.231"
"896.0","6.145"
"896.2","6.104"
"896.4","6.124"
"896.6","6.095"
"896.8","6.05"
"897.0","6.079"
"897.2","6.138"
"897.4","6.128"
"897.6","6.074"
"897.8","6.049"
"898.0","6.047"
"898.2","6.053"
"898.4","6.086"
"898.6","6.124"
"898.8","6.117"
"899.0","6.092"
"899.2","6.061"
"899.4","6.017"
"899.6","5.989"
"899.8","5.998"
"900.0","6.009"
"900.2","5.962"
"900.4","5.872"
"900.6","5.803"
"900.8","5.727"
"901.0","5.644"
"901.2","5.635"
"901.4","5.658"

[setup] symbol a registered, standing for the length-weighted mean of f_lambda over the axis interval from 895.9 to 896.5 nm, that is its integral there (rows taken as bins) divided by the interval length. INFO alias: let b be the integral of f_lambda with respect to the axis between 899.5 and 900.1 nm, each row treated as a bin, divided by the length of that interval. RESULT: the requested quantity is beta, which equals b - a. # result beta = -0.13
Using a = 6.12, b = 6.00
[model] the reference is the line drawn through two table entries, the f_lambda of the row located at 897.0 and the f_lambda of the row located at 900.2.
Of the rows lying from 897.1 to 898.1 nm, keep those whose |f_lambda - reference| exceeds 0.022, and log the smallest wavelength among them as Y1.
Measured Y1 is 897.2 nm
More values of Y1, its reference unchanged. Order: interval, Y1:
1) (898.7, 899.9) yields 898.8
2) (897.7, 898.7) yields 898.4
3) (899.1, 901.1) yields 899.2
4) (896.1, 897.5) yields 896.4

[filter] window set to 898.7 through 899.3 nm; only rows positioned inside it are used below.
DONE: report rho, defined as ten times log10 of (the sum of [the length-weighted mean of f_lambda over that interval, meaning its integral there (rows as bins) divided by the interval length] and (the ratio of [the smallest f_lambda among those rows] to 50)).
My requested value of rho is 7.93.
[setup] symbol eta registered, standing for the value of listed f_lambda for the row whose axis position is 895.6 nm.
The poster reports 6.197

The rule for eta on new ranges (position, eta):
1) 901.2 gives 5.635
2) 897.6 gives 6.074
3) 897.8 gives 6.049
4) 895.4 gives 6.064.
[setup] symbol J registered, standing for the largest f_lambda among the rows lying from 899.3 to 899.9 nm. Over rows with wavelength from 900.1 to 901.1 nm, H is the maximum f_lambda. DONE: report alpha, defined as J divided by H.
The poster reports 1.01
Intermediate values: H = 5.962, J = 6.017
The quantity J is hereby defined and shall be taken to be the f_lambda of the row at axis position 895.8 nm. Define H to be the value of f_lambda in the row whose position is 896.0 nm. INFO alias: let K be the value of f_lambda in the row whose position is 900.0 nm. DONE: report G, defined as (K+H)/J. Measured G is 1.95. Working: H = 6.145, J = 6.231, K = 6.009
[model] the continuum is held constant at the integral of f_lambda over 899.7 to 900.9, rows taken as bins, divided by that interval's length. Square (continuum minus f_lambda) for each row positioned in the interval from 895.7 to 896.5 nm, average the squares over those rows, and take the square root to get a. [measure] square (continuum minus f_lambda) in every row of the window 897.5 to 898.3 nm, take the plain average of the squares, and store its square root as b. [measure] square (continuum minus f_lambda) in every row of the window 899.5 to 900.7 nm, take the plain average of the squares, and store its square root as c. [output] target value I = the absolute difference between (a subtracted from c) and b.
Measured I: 0.33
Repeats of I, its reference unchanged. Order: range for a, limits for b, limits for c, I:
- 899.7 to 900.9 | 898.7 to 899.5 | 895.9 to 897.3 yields 0.07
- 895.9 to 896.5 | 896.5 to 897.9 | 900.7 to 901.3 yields 0.19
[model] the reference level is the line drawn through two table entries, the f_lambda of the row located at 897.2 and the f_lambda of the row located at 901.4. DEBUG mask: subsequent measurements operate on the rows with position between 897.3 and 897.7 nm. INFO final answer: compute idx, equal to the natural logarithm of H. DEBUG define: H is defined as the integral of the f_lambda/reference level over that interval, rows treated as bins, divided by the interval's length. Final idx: 0.000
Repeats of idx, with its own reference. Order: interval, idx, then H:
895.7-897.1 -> -0.018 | 0.98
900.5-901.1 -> 0.000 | 1.00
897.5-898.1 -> -0.002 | 1.00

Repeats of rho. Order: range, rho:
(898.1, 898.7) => 7.93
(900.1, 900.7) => 7.78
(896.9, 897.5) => 7.95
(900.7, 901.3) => 7.62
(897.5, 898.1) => 7.91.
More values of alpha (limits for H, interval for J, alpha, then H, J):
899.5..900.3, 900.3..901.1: 0.98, 6.009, 5.872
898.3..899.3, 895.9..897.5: 1.00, 6.124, 6.145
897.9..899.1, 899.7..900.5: 0.98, 6.124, 6.009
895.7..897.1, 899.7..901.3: 0.96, 6.231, 6.009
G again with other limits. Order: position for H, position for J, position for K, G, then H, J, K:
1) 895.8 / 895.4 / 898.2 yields 2.03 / 6.231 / 6.064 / 6.053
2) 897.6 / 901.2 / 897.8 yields 2.15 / 6.074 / 5.635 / 6.049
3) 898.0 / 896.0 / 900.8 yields 1.92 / 6.047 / 6.145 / 5.727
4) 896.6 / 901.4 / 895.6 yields 2.17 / 6.095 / 5.658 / 6.197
